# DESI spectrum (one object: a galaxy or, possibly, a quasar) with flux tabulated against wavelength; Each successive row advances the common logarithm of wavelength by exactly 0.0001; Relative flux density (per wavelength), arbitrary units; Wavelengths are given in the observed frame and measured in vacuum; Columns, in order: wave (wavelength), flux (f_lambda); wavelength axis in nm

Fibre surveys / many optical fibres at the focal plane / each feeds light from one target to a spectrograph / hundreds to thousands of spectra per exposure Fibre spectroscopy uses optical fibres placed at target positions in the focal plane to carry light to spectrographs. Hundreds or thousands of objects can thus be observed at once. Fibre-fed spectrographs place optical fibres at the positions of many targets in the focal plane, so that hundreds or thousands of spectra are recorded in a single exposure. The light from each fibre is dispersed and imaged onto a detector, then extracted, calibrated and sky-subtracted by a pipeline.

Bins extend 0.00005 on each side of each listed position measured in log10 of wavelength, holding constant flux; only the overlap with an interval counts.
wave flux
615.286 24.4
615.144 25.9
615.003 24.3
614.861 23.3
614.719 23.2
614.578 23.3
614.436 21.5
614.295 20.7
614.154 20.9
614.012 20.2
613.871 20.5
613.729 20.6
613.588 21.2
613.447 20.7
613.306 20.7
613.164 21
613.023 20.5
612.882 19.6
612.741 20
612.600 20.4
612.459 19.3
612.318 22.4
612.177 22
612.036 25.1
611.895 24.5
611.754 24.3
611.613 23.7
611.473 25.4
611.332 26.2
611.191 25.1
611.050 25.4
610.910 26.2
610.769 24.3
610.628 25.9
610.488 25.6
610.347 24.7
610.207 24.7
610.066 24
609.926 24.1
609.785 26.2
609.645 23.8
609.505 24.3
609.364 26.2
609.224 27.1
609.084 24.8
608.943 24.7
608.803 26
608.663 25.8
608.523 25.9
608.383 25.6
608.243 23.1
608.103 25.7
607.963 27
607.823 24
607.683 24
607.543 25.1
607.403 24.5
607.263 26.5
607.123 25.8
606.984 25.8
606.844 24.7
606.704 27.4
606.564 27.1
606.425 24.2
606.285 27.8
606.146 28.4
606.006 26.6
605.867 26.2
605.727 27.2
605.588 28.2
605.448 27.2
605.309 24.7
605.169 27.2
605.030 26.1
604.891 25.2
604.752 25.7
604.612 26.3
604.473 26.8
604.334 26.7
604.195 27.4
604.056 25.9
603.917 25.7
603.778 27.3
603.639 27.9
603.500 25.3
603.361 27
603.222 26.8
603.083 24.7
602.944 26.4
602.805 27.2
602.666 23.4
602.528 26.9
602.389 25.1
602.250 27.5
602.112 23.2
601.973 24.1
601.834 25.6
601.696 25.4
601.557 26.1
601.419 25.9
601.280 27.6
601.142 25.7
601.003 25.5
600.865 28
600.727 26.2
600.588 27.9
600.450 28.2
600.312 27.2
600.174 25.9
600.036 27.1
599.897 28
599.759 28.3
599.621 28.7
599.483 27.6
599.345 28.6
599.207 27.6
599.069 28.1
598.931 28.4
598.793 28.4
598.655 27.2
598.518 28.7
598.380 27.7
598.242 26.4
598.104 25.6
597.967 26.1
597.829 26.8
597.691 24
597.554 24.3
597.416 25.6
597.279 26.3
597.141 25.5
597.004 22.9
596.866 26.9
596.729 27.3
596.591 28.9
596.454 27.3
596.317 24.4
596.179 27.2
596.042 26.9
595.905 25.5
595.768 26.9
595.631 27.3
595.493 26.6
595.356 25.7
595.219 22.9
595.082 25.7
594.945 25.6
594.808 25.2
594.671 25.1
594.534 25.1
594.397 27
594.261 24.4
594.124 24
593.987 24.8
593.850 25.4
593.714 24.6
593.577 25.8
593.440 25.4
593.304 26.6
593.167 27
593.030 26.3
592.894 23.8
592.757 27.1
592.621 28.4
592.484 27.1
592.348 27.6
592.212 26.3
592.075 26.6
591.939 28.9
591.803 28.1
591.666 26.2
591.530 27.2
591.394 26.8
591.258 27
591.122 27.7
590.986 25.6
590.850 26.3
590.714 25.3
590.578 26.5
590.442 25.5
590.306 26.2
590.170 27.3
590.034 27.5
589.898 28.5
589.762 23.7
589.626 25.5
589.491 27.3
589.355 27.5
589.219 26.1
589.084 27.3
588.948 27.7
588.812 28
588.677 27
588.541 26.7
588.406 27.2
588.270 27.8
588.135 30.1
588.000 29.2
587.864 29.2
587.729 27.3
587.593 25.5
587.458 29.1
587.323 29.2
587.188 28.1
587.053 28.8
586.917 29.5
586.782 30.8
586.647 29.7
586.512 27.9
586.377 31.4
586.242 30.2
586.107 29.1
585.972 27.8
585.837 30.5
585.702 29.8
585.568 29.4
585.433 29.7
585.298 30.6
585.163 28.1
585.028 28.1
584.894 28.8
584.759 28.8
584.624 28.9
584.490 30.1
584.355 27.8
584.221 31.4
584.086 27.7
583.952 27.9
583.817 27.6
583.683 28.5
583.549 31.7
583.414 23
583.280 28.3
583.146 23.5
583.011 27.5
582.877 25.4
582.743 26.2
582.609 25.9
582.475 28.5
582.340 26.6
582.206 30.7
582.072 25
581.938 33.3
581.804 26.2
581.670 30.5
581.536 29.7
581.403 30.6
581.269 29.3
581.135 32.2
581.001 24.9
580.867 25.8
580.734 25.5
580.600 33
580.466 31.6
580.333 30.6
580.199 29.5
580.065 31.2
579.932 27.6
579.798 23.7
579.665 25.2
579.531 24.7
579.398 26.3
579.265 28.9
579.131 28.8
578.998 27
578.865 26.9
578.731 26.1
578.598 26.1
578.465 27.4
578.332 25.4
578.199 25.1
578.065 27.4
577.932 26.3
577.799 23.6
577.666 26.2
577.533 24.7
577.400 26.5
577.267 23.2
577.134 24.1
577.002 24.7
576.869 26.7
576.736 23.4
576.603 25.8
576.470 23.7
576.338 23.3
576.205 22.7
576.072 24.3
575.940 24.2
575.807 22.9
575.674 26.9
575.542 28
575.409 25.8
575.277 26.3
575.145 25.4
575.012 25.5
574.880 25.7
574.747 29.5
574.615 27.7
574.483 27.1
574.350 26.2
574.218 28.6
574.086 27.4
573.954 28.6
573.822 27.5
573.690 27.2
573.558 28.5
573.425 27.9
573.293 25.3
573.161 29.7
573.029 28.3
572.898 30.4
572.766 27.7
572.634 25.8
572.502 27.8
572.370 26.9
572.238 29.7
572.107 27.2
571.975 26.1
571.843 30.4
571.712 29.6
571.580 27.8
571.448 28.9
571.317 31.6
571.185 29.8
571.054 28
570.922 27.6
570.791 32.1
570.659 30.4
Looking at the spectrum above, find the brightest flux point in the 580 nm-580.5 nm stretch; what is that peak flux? 31.6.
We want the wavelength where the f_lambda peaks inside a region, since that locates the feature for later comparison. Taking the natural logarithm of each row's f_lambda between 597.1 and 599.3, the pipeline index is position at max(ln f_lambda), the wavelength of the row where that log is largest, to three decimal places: 598.518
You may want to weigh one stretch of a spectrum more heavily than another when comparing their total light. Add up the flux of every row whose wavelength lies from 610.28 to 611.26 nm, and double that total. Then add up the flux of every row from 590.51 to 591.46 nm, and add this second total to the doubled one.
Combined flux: 540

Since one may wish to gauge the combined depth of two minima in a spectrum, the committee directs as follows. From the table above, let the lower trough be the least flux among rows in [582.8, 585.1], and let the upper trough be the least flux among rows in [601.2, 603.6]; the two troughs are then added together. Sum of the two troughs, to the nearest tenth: 46.2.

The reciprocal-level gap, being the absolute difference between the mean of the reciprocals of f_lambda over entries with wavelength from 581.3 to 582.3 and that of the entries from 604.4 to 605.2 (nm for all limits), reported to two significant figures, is 0.0039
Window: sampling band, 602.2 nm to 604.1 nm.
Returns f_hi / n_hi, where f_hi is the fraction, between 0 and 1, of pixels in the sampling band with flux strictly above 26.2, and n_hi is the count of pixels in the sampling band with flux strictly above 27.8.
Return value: 0.6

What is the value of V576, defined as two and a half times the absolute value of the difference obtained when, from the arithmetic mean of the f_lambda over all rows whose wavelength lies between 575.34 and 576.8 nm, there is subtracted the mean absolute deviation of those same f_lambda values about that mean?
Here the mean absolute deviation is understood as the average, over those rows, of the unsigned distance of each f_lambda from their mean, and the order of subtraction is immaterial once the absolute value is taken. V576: 58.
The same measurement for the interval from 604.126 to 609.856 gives 62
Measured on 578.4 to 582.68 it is 64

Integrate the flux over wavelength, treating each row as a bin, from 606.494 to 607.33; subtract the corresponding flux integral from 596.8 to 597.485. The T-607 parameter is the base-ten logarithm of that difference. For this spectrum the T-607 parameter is 0.65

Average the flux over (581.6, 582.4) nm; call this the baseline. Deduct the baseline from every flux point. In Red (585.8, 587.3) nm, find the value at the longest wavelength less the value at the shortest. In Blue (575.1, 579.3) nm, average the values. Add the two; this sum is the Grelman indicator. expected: -5.6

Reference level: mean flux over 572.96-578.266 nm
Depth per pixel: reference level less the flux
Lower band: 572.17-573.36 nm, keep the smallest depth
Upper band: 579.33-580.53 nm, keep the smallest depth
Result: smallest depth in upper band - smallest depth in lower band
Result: -1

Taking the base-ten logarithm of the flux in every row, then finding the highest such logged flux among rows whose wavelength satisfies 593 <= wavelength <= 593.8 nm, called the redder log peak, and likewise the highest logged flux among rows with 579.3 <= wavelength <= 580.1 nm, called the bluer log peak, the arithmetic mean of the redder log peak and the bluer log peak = 1.46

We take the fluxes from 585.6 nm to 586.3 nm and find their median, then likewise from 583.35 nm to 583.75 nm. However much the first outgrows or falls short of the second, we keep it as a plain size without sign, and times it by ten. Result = 13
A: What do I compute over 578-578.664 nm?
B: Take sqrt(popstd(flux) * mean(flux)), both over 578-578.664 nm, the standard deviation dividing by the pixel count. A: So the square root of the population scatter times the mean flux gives 5.0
